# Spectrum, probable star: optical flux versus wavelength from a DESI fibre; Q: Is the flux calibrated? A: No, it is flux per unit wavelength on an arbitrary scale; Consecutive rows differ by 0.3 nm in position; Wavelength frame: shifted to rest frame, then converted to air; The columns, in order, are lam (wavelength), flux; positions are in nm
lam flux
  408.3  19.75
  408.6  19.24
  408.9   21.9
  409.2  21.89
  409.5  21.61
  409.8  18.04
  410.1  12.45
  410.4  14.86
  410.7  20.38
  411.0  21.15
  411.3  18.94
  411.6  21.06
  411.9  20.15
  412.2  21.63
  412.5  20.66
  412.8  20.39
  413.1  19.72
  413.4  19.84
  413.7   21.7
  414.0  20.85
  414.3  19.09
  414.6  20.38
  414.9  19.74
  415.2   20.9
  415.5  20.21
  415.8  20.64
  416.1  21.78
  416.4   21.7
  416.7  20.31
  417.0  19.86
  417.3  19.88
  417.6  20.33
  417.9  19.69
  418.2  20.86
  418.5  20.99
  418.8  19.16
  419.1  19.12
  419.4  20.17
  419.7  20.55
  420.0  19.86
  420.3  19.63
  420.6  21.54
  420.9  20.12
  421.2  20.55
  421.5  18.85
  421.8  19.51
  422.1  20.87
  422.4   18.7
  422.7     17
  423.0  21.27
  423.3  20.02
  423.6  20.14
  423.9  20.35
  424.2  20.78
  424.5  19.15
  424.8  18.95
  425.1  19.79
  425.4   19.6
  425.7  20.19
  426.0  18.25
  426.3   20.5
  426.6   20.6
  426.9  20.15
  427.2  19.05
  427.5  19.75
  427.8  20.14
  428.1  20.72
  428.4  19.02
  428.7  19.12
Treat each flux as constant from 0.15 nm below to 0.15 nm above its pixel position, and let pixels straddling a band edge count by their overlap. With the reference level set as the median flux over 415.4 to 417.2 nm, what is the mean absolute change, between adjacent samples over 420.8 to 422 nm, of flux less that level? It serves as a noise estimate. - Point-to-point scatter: 0.93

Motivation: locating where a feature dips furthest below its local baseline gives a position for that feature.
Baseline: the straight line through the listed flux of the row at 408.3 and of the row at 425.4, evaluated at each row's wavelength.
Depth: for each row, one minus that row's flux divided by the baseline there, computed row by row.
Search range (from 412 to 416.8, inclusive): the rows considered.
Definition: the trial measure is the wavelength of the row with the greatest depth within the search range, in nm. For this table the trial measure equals 414.3 nm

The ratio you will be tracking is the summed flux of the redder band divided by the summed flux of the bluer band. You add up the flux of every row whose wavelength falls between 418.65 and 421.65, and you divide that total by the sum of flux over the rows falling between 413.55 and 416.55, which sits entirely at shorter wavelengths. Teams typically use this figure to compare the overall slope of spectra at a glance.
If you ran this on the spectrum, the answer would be 0.96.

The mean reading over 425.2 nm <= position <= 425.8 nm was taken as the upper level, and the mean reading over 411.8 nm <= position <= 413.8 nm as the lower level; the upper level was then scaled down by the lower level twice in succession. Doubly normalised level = 0.0470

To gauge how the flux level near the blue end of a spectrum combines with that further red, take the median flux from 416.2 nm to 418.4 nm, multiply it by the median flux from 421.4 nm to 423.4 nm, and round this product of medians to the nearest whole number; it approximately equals 396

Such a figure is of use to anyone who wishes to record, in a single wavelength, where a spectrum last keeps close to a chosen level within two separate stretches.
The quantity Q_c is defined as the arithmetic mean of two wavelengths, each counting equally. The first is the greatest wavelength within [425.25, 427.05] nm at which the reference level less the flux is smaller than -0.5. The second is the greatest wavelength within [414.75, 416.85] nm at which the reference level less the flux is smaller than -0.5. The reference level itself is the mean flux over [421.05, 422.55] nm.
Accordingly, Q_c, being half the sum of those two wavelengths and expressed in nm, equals 421.65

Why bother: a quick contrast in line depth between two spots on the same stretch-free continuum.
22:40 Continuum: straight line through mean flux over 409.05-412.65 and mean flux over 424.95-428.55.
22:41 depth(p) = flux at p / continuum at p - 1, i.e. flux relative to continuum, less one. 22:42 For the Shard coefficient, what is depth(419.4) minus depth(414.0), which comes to -0.04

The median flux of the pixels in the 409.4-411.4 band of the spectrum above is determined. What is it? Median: 18.9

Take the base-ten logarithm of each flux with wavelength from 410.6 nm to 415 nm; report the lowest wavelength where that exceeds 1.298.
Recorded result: 410.7 nm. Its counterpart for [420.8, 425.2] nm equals 420.9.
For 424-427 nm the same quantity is 424.2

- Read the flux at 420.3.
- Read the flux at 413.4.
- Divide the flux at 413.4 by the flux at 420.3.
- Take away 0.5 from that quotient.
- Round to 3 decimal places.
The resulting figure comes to 0.511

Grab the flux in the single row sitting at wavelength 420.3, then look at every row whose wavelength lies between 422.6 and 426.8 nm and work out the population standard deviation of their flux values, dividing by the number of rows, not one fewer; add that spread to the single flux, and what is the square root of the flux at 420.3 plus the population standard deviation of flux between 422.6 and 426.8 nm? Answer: 4.55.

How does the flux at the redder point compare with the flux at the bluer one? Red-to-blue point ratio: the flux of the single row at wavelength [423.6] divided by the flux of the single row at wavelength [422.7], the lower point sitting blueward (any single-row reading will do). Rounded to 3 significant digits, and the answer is 1.18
